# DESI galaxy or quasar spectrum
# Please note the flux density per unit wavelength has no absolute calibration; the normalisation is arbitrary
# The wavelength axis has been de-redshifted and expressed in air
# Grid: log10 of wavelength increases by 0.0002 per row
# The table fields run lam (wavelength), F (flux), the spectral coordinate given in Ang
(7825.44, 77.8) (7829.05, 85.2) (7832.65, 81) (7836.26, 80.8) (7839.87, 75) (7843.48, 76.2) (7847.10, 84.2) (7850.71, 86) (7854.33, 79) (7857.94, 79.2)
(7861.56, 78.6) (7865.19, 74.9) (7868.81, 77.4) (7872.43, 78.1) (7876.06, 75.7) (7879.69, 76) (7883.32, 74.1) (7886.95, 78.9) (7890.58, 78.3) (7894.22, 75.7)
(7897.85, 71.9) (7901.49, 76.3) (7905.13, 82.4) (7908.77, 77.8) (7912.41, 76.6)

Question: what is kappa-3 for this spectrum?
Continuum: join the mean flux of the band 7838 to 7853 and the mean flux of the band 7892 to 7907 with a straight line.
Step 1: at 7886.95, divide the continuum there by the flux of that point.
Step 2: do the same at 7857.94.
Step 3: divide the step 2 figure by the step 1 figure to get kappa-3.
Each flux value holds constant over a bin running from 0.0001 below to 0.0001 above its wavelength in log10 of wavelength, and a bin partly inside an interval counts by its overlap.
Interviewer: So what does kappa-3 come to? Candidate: 1.02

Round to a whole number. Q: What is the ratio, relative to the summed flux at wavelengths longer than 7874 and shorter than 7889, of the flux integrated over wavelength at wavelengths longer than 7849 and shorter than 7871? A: 6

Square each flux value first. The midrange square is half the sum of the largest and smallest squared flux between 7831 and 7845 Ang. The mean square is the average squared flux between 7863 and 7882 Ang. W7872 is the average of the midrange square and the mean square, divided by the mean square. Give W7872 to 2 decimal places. 1.02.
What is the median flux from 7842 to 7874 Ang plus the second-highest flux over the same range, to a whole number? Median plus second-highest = 163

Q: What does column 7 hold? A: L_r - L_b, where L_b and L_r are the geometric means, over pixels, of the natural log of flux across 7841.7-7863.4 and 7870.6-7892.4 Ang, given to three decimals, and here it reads -0.046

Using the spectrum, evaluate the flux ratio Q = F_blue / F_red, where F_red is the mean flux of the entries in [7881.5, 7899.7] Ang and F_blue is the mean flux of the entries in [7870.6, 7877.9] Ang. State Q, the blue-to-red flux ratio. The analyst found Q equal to 1.01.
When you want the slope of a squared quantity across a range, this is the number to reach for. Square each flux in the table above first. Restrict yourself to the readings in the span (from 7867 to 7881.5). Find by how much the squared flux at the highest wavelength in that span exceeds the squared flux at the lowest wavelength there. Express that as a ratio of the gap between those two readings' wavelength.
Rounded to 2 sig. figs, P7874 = -20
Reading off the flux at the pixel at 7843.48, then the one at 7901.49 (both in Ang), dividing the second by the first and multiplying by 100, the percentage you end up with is 100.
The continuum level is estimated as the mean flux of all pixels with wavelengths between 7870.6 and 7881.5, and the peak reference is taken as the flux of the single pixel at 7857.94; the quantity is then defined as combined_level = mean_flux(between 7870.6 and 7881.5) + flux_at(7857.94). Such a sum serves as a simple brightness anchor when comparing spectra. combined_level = 156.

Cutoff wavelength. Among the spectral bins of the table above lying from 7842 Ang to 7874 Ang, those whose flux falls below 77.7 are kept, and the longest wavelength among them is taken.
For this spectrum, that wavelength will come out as 7868.81 Ang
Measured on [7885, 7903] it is 7901.49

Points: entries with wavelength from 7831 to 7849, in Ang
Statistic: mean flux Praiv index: 79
